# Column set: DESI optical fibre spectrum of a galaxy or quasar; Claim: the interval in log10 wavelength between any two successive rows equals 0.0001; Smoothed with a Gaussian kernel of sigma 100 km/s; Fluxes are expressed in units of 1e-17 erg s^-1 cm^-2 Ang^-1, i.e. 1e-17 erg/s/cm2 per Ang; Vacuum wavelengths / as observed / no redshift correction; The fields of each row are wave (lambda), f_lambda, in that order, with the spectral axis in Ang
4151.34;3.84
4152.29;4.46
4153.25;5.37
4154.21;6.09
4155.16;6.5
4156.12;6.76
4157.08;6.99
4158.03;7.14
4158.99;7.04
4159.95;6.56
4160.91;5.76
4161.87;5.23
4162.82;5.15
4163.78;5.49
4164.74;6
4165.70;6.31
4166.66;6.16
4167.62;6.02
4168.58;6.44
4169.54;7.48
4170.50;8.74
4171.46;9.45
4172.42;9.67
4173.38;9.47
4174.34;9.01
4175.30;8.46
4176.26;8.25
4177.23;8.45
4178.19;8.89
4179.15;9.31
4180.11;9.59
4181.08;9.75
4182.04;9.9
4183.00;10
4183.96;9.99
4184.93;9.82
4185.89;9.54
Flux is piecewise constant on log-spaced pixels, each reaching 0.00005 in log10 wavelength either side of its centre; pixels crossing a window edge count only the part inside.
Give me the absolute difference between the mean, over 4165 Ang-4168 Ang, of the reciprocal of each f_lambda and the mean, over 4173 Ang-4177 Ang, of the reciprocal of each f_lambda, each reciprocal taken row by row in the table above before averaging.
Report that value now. 0.048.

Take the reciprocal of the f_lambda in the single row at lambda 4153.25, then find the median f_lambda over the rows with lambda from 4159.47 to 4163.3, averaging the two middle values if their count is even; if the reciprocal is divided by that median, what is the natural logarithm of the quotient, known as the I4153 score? -3.38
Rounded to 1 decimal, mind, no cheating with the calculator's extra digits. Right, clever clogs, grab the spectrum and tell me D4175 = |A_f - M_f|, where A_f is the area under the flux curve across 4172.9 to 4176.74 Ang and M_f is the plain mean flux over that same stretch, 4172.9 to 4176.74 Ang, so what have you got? 25.0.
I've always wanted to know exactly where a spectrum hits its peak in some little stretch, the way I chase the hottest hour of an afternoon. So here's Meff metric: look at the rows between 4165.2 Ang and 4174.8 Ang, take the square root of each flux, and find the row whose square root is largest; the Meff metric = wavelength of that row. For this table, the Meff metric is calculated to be 4172.42 Ang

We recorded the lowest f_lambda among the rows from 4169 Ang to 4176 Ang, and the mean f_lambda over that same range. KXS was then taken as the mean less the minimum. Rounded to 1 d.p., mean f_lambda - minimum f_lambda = 1.4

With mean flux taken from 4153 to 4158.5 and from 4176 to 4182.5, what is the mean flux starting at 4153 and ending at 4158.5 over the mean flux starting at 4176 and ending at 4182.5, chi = 0.71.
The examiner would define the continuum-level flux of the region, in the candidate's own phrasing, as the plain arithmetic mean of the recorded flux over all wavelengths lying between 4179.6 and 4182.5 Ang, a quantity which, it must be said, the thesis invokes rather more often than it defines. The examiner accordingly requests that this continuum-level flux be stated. 10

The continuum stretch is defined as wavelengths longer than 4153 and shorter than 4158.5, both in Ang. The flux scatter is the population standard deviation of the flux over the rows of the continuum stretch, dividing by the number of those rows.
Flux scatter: 0.60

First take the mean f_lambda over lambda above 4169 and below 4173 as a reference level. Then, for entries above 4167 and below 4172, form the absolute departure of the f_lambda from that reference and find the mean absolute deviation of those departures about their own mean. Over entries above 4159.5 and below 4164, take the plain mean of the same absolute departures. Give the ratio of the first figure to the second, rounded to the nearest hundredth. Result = 0.29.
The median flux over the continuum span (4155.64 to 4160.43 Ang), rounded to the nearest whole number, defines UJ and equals 7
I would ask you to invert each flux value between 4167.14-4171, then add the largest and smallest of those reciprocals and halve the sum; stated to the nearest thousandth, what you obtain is 0.140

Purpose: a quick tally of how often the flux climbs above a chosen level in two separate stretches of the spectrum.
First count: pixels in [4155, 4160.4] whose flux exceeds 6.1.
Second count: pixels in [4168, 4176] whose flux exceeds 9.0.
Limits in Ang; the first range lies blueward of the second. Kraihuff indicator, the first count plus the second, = 10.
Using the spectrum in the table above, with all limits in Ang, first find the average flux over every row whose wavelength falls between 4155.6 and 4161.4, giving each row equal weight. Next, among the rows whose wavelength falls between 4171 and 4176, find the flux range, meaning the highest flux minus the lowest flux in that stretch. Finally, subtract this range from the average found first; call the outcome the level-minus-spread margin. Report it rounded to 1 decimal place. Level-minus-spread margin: 5.5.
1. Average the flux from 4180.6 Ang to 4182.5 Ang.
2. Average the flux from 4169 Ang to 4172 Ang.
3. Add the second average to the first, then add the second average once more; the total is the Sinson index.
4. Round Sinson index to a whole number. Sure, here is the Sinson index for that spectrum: 27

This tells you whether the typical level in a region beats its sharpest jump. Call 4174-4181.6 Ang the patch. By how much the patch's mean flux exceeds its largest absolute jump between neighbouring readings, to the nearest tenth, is 8.4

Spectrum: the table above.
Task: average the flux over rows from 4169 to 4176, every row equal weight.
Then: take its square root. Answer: 2.98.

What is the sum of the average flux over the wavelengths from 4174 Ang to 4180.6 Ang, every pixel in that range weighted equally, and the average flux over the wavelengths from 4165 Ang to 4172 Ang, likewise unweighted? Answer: 16.1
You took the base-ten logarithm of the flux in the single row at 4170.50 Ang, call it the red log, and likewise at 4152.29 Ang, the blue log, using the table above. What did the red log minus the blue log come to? 0.29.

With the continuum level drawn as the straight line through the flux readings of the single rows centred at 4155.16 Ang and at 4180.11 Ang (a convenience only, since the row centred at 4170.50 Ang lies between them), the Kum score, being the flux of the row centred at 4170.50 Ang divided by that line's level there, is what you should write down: 1.04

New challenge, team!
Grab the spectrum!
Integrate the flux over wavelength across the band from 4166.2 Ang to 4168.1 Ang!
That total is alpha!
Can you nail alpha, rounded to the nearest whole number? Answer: 12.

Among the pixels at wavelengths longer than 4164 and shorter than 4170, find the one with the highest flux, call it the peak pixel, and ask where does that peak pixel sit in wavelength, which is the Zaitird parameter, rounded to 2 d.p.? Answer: 4169.54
